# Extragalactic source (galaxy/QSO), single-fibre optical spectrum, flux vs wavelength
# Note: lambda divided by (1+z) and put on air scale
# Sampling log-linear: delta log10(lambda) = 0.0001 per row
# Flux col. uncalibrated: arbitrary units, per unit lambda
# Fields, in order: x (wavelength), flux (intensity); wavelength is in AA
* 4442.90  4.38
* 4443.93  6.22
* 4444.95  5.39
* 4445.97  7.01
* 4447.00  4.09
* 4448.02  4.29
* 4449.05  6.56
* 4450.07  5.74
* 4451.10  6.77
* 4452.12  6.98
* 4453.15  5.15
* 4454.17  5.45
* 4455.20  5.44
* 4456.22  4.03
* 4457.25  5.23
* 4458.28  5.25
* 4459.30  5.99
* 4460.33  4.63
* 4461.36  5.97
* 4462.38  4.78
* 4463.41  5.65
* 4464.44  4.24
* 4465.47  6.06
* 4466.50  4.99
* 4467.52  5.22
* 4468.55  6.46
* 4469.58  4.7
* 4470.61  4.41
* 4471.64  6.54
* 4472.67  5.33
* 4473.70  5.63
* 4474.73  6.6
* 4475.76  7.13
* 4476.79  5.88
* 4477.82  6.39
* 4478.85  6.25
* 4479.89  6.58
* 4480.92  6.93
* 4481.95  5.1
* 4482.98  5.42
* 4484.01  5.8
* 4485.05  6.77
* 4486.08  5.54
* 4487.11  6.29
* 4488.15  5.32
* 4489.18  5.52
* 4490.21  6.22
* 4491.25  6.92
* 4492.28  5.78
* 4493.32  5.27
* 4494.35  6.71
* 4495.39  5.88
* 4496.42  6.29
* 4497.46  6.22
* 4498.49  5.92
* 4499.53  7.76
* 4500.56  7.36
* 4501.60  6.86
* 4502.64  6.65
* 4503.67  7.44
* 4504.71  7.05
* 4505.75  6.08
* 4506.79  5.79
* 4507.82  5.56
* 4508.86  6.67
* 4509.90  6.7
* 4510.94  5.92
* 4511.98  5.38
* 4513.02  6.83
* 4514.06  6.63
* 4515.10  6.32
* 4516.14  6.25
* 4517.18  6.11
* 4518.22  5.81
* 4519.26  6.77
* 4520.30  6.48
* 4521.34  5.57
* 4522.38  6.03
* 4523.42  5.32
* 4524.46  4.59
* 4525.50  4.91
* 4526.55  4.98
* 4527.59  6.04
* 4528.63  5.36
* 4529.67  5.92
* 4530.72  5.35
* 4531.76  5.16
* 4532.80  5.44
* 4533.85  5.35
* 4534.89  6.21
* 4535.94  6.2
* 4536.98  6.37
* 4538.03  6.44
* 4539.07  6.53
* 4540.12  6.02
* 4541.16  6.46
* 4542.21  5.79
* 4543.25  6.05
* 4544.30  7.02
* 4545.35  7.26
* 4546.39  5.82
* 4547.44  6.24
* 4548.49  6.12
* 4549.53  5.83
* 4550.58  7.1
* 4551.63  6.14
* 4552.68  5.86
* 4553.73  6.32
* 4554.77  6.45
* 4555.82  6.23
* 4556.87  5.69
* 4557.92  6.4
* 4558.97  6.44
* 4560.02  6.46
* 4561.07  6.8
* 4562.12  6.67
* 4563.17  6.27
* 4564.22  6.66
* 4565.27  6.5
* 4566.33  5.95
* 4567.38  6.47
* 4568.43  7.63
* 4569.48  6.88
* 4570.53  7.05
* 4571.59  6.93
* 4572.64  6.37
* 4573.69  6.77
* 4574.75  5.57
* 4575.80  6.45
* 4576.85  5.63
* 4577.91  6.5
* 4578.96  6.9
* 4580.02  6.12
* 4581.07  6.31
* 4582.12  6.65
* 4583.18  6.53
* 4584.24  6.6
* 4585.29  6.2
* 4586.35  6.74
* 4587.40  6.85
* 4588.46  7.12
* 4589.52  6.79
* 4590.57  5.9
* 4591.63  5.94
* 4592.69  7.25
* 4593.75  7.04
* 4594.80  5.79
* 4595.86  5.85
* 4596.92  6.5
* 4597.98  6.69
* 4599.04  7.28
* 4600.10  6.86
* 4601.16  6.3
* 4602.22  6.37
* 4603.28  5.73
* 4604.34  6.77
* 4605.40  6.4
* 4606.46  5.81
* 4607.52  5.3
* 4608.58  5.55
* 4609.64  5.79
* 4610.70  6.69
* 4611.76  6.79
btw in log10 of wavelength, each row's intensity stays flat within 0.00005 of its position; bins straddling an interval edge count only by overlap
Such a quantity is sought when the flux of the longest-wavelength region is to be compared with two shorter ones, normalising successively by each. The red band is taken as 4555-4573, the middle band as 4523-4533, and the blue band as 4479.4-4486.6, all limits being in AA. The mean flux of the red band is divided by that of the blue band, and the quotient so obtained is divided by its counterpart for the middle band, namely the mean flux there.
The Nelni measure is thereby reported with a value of 0.21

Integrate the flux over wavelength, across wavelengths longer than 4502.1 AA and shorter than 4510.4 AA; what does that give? 54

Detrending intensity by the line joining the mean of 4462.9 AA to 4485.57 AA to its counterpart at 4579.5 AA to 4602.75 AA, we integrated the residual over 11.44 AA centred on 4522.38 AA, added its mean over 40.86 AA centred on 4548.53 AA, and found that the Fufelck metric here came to -4.9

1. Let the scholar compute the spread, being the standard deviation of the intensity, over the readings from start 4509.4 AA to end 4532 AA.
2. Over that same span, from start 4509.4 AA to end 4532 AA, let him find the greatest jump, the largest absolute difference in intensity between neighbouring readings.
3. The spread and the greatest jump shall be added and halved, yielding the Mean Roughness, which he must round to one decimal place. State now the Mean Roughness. 1.0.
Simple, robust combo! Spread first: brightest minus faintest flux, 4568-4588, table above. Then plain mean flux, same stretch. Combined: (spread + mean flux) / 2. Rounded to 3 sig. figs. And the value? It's 4.31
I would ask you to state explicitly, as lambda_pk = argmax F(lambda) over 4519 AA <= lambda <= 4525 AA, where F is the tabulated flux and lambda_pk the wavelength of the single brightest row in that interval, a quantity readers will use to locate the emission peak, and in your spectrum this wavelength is 4519.26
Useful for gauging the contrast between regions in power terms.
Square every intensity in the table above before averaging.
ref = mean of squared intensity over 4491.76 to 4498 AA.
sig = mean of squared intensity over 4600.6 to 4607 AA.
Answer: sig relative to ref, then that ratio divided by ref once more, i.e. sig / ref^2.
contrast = 0.0292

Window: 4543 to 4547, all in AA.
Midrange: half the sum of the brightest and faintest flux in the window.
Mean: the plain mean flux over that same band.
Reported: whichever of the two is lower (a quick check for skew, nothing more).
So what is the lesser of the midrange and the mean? 6.54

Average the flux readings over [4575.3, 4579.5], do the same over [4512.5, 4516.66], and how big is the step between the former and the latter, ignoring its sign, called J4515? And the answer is 0.14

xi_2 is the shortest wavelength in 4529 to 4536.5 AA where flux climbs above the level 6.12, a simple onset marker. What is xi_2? 4534.89 AA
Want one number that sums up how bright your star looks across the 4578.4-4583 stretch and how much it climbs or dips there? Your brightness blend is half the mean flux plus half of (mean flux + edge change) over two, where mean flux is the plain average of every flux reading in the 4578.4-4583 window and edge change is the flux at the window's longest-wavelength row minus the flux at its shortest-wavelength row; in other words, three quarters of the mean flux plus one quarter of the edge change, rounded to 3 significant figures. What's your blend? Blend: 4.81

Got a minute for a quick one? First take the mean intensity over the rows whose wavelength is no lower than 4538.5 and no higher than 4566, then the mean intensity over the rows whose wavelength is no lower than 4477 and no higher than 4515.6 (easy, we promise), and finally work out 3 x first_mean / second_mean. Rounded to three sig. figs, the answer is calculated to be 3.04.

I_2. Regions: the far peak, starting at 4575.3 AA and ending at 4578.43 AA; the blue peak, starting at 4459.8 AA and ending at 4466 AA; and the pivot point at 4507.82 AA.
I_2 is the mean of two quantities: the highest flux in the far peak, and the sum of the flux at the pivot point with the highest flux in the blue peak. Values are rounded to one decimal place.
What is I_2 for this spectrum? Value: 9.1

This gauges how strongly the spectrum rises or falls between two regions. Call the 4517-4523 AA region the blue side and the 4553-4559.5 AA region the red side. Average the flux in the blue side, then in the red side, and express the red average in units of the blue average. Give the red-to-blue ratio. 1.02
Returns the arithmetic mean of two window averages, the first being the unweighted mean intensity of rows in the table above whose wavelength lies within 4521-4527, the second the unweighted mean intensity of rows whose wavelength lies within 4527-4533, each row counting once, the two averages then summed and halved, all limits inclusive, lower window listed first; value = 5.4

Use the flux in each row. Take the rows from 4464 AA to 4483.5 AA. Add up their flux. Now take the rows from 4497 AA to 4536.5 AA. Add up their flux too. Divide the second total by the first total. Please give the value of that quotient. 2.1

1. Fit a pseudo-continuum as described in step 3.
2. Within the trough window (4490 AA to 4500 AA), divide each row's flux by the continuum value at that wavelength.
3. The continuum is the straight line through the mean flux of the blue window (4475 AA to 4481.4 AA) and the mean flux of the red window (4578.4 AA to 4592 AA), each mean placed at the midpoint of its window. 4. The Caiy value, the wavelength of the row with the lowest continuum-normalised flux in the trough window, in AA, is 4493.32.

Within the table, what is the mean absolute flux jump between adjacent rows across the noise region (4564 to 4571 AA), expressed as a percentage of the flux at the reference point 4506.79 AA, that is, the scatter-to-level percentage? 10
